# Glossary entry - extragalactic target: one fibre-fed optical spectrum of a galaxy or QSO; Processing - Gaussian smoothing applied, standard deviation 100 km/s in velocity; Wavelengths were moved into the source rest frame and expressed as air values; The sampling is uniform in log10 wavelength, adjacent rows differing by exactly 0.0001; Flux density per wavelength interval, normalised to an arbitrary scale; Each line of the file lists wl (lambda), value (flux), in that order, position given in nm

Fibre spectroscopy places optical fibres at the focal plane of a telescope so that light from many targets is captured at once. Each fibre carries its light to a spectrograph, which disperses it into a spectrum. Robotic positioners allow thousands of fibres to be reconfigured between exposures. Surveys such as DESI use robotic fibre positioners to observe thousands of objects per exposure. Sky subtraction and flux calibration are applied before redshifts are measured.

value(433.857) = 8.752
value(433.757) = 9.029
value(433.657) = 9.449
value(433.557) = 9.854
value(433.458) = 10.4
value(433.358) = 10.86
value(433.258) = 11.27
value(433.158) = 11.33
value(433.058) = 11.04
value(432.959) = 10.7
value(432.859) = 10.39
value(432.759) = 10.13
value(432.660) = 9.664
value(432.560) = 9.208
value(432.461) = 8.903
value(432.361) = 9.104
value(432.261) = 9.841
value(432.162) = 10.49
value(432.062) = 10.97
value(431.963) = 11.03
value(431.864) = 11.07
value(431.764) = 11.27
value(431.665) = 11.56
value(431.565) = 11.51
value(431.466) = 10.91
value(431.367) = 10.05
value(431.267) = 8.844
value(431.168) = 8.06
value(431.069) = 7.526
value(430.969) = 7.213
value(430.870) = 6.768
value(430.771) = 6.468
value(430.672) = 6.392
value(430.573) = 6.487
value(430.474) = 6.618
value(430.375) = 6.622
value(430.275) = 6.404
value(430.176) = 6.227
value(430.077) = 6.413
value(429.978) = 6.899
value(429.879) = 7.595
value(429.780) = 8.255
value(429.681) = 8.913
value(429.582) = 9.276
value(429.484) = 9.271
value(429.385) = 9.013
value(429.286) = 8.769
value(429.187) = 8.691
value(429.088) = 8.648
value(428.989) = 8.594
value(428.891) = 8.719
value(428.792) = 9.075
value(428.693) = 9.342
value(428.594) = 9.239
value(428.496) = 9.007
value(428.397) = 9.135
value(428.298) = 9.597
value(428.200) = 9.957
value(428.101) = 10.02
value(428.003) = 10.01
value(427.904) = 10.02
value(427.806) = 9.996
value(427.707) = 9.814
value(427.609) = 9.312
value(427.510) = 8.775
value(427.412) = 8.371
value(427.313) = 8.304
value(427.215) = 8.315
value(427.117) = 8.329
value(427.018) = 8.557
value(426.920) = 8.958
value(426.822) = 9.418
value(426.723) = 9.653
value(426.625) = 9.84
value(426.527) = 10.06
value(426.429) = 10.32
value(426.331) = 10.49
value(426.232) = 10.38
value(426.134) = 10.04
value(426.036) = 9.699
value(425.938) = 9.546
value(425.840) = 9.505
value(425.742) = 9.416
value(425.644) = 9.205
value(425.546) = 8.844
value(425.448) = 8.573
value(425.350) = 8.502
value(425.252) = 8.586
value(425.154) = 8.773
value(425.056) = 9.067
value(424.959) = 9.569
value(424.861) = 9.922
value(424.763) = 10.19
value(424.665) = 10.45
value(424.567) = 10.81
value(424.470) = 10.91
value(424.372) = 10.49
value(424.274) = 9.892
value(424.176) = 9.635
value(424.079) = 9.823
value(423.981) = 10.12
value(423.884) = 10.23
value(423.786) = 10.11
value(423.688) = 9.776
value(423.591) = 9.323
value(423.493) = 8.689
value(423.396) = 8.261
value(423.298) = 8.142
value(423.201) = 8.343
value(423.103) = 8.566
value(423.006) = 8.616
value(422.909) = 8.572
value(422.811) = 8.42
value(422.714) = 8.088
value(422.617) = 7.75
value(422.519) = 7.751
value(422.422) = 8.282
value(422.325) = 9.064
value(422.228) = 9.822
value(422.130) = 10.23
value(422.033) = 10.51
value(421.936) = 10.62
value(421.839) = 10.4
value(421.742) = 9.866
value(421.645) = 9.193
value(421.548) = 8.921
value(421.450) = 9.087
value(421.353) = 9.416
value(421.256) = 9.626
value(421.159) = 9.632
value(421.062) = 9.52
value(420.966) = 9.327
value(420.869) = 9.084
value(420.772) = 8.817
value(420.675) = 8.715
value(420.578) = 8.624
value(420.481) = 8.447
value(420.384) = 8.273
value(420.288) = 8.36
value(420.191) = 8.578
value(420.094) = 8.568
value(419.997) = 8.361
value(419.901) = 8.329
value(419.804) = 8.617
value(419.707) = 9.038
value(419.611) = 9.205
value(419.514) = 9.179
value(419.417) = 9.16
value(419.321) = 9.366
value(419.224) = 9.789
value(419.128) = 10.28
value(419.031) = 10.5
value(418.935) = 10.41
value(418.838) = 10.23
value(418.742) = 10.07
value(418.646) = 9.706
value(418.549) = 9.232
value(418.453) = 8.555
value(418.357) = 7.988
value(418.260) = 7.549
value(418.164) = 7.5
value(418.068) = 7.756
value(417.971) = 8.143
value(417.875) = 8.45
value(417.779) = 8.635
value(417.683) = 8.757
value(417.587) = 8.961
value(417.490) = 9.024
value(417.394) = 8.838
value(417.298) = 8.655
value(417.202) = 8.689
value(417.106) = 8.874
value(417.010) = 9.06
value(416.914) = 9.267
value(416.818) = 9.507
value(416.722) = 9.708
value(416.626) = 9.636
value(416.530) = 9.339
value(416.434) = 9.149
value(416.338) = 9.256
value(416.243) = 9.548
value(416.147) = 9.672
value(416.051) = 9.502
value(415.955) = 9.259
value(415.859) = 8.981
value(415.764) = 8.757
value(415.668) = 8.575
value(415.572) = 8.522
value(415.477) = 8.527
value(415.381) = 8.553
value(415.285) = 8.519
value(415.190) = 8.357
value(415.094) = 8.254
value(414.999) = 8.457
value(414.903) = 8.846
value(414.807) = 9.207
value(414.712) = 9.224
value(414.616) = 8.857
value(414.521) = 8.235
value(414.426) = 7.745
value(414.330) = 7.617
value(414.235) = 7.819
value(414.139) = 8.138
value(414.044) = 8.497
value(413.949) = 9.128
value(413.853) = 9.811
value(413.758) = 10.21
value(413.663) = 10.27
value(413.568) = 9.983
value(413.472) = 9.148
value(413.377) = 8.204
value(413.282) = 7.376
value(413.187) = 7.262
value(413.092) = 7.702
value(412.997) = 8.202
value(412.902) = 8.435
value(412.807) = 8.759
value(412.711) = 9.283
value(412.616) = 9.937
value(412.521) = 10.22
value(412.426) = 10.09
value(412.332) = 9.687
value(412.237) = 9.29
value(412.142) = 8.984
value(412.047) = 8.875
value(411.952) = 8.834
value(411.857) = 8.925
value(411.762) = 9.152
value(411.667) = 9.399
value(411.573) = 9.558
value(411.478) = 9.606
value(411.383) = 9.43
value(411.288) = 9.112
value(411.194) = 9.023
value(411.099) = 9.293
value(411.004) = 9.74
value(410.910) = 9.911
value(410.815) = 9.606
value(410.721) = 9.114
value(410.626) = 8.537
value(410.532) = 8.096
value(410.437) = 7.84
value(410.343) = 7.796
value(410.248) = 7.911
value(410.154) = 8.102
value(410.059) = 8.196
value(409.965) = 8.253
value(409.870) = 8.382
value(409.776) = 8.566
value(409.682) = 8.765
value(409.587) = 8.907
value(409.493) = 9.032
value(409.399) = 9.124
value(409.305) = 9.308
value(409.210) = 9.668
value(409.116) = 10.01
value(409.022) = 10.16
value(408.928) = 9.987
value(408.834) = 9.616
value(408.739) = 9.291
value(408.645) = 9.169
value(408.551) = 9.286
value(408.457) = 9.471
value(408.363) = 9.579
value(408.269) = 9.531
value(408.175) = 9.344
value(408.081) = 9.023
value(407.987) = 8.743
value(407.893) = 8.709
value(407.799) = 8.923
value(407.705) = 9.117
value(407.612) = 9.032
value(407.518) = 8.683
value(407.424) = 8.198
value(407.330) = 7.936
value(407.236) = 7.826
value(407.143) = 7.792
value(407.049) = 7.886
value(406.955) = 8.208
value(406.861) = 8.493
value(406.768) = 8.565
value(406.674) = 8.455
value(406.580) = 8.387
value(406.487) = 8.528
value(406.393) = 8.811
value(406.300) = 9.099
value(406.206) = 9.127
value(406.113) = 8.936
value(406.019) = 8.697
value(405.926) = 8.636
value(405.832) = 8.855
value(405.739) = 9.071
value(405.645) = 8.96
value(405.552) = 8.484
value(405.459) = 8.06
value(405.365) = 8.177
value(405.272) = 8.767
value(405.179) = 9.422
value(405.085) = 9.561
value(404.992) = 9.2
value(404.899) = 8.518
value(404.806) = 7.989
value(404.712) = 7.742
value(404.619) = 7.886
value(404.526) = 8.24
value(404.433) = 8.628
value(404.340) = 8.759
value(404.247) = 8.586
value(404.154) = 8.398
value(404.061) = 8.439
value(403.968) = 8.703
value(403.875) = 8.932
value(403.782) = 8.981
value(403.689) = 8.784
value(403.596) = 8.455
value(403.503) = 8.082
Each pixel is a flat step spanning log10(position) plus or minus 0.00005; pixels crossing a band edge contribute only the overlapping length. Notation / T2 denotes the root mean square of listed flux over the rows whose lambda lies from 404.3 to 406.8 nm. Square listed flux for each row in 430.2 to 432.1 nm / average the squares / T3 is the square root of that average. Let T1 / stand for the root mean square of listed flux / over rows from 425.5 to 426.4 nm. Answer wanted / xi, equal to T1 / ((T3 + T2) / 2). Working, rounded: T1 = 9.69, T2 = 8.66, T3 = 8.97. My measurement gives 1.10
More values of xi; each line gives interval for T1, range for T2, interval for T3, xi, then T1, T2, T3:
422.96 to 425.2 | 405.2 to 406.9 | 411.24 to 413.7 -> 1.08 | 9.59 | 8.68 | 9.10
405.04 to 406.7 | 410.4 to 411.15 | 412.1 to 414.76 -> 0.98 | 8.79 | 9.05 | 8.91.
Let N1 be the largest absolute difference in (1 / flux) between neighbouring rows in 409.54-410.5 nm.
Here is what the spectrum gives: 0.0030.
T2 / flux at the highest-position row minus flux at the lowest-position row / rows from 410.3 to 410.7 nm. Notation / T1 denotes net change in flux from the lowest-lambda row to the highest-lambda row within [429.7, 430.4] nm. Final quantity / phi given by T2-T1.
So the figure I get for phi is 2.4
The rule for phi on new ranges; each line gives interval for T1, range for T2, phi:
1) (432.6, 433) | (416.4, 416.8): -0.5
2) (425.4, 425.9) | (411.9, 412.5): 0.3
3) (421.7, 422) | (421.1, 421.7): -1.2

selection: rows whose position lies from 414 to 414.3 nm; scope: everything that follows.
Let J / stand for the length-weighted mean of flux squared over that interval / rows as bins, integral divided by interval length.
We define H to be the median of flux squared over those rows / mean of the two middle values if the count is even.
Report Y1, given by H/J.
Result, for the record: 1.00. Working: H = 66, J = 66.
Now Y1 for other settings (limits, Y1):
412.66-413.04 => 0.98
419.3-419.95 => 1.04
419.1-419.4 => 1.01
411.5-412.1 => 0.98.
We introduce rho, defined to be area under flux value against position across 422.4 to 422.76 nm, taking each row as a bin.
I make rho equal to 2.9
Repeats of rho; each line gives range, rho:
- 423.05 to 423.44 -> 3.2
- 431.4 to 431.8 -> 4.5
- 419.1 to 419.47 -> 3.6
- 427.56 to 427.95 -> 3.8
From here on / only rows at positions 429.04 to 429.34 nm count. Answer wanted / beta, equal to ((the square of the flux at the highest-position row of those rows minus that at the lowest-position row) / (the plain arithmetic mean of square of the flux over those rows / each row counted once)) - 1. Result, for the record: -0.97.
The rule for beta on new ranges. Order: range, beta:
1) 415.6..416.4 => -0.86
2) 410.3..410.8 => -0.68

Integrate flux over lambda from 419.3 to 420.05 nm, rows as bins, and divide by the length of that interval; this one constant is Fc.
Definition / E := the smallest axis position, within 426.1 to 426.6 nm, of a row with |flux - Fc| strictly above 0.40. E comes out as 426.134 nm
